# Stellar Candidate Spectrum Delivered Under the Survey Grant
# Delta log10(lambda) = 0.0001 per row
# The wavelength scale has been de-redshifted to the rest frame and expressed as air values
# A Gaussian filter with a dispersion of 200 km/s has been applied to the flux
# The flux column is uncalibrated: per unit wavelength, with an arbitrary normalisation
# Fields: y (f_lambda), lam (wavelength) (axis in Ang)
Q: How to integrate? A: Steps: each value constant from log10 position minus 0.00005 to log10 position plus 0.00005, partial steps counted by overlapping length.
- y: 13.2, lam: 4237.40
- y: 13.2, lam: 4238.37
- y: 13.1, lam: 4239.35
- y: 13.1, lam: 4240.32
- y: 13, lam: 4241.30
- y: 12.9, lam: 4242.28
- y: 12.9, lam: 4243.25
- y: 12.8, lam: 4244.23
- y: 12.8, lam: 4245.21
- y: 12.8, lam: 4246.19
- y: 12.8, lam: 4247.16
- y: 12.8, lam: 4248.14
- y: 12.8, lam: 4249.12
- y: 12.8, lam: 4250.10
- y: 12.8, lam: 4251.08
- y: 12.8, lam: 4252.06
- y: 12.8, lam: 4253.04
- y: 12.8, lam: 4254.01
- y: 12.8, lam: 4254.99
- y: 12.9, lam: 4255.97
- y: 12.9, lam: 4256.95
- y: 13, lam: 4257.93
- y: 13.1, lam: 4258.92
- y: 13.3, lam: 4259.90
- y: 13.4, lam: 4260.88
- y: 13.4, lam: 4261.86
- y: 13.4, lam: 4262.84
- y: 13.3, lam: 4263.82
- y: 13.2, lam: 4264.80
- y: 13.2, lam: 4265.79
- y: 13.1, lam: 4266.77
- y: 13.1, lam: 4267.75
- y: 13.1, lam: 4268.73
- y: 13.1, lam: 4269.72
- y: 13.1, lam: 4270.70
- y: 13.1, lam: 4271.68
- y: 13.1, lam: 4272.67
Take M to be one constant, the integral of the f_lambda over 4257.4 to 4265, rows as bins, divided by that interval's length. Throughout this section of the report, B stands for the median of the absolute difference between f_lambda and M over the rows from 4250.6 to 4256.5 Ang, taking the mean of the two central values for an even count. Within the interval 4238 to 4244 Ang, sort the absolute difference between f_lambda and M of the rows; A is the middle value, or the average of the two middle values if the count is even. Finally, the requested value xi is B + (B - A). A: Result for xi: 0.71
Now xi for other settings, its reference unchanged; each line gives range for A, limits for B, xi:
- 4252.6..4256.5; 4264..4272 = -0.14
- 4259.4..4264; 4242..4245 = 0.58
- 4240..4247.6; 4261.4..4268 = -0.13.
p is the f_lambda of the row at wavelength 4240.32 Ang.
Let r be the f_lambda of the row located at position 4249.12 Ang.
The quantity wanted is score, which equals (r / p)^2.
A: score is 0.95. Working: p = 13.1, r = 12.8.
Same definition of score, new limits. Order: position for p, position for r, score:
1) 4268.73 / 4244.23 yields 0.95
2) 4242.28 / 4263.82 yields 1.06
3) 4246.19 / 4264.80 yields 1.06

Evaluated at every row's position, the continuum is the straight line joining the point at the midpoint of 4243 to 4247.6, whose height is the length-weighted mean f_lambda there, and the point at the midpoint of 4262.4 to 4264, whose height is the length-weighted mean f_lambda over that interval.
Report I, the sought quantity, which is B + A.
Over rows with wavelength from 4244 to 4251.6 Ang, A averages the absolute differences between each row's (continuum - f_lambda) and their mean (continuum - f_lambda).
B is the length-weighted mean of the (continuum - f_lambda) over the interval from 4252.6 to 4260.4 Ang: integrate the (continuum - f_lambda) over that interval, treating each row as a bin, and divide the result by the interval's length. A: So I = 0.3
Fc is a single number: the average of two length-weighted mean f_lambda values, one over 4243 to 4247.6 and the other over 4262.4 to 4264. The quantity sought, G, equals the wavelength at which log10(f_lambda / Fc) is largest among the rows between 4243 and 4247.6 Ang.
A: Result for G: 4243.25 Ang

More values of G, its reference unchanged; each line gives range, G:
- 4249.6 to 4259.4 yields 4258.92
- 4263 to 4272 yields 4263.82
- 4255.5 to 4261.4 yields 4260.88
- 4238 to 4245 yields 4238.37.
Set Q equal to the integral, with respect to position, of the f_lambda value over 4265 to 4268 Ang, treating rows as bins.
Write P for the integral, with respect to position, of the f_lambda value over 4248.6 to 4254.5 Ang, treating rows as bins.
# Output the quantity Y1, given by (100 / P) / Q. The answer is 0.034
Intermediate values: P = 76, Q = 39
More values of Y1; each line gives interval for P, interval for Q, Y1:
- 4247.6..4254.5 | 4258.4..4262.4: 0.021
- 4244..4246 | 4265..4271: 0.050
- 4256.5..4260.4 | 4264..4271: 0.021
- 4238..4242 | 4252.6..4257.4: 0.031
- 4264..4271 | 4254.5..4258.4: 0.022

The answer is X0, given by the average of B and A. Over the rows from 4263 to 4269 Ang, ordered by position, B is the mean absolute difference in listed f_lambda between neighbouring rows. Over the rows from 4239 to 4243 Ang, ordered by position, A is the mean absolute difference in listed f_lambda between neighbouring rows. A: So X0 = 0.053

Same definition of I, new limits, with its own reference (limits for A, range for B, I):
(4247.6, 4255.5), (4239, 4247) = -0.1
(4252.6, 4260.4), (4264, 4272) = 0.5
